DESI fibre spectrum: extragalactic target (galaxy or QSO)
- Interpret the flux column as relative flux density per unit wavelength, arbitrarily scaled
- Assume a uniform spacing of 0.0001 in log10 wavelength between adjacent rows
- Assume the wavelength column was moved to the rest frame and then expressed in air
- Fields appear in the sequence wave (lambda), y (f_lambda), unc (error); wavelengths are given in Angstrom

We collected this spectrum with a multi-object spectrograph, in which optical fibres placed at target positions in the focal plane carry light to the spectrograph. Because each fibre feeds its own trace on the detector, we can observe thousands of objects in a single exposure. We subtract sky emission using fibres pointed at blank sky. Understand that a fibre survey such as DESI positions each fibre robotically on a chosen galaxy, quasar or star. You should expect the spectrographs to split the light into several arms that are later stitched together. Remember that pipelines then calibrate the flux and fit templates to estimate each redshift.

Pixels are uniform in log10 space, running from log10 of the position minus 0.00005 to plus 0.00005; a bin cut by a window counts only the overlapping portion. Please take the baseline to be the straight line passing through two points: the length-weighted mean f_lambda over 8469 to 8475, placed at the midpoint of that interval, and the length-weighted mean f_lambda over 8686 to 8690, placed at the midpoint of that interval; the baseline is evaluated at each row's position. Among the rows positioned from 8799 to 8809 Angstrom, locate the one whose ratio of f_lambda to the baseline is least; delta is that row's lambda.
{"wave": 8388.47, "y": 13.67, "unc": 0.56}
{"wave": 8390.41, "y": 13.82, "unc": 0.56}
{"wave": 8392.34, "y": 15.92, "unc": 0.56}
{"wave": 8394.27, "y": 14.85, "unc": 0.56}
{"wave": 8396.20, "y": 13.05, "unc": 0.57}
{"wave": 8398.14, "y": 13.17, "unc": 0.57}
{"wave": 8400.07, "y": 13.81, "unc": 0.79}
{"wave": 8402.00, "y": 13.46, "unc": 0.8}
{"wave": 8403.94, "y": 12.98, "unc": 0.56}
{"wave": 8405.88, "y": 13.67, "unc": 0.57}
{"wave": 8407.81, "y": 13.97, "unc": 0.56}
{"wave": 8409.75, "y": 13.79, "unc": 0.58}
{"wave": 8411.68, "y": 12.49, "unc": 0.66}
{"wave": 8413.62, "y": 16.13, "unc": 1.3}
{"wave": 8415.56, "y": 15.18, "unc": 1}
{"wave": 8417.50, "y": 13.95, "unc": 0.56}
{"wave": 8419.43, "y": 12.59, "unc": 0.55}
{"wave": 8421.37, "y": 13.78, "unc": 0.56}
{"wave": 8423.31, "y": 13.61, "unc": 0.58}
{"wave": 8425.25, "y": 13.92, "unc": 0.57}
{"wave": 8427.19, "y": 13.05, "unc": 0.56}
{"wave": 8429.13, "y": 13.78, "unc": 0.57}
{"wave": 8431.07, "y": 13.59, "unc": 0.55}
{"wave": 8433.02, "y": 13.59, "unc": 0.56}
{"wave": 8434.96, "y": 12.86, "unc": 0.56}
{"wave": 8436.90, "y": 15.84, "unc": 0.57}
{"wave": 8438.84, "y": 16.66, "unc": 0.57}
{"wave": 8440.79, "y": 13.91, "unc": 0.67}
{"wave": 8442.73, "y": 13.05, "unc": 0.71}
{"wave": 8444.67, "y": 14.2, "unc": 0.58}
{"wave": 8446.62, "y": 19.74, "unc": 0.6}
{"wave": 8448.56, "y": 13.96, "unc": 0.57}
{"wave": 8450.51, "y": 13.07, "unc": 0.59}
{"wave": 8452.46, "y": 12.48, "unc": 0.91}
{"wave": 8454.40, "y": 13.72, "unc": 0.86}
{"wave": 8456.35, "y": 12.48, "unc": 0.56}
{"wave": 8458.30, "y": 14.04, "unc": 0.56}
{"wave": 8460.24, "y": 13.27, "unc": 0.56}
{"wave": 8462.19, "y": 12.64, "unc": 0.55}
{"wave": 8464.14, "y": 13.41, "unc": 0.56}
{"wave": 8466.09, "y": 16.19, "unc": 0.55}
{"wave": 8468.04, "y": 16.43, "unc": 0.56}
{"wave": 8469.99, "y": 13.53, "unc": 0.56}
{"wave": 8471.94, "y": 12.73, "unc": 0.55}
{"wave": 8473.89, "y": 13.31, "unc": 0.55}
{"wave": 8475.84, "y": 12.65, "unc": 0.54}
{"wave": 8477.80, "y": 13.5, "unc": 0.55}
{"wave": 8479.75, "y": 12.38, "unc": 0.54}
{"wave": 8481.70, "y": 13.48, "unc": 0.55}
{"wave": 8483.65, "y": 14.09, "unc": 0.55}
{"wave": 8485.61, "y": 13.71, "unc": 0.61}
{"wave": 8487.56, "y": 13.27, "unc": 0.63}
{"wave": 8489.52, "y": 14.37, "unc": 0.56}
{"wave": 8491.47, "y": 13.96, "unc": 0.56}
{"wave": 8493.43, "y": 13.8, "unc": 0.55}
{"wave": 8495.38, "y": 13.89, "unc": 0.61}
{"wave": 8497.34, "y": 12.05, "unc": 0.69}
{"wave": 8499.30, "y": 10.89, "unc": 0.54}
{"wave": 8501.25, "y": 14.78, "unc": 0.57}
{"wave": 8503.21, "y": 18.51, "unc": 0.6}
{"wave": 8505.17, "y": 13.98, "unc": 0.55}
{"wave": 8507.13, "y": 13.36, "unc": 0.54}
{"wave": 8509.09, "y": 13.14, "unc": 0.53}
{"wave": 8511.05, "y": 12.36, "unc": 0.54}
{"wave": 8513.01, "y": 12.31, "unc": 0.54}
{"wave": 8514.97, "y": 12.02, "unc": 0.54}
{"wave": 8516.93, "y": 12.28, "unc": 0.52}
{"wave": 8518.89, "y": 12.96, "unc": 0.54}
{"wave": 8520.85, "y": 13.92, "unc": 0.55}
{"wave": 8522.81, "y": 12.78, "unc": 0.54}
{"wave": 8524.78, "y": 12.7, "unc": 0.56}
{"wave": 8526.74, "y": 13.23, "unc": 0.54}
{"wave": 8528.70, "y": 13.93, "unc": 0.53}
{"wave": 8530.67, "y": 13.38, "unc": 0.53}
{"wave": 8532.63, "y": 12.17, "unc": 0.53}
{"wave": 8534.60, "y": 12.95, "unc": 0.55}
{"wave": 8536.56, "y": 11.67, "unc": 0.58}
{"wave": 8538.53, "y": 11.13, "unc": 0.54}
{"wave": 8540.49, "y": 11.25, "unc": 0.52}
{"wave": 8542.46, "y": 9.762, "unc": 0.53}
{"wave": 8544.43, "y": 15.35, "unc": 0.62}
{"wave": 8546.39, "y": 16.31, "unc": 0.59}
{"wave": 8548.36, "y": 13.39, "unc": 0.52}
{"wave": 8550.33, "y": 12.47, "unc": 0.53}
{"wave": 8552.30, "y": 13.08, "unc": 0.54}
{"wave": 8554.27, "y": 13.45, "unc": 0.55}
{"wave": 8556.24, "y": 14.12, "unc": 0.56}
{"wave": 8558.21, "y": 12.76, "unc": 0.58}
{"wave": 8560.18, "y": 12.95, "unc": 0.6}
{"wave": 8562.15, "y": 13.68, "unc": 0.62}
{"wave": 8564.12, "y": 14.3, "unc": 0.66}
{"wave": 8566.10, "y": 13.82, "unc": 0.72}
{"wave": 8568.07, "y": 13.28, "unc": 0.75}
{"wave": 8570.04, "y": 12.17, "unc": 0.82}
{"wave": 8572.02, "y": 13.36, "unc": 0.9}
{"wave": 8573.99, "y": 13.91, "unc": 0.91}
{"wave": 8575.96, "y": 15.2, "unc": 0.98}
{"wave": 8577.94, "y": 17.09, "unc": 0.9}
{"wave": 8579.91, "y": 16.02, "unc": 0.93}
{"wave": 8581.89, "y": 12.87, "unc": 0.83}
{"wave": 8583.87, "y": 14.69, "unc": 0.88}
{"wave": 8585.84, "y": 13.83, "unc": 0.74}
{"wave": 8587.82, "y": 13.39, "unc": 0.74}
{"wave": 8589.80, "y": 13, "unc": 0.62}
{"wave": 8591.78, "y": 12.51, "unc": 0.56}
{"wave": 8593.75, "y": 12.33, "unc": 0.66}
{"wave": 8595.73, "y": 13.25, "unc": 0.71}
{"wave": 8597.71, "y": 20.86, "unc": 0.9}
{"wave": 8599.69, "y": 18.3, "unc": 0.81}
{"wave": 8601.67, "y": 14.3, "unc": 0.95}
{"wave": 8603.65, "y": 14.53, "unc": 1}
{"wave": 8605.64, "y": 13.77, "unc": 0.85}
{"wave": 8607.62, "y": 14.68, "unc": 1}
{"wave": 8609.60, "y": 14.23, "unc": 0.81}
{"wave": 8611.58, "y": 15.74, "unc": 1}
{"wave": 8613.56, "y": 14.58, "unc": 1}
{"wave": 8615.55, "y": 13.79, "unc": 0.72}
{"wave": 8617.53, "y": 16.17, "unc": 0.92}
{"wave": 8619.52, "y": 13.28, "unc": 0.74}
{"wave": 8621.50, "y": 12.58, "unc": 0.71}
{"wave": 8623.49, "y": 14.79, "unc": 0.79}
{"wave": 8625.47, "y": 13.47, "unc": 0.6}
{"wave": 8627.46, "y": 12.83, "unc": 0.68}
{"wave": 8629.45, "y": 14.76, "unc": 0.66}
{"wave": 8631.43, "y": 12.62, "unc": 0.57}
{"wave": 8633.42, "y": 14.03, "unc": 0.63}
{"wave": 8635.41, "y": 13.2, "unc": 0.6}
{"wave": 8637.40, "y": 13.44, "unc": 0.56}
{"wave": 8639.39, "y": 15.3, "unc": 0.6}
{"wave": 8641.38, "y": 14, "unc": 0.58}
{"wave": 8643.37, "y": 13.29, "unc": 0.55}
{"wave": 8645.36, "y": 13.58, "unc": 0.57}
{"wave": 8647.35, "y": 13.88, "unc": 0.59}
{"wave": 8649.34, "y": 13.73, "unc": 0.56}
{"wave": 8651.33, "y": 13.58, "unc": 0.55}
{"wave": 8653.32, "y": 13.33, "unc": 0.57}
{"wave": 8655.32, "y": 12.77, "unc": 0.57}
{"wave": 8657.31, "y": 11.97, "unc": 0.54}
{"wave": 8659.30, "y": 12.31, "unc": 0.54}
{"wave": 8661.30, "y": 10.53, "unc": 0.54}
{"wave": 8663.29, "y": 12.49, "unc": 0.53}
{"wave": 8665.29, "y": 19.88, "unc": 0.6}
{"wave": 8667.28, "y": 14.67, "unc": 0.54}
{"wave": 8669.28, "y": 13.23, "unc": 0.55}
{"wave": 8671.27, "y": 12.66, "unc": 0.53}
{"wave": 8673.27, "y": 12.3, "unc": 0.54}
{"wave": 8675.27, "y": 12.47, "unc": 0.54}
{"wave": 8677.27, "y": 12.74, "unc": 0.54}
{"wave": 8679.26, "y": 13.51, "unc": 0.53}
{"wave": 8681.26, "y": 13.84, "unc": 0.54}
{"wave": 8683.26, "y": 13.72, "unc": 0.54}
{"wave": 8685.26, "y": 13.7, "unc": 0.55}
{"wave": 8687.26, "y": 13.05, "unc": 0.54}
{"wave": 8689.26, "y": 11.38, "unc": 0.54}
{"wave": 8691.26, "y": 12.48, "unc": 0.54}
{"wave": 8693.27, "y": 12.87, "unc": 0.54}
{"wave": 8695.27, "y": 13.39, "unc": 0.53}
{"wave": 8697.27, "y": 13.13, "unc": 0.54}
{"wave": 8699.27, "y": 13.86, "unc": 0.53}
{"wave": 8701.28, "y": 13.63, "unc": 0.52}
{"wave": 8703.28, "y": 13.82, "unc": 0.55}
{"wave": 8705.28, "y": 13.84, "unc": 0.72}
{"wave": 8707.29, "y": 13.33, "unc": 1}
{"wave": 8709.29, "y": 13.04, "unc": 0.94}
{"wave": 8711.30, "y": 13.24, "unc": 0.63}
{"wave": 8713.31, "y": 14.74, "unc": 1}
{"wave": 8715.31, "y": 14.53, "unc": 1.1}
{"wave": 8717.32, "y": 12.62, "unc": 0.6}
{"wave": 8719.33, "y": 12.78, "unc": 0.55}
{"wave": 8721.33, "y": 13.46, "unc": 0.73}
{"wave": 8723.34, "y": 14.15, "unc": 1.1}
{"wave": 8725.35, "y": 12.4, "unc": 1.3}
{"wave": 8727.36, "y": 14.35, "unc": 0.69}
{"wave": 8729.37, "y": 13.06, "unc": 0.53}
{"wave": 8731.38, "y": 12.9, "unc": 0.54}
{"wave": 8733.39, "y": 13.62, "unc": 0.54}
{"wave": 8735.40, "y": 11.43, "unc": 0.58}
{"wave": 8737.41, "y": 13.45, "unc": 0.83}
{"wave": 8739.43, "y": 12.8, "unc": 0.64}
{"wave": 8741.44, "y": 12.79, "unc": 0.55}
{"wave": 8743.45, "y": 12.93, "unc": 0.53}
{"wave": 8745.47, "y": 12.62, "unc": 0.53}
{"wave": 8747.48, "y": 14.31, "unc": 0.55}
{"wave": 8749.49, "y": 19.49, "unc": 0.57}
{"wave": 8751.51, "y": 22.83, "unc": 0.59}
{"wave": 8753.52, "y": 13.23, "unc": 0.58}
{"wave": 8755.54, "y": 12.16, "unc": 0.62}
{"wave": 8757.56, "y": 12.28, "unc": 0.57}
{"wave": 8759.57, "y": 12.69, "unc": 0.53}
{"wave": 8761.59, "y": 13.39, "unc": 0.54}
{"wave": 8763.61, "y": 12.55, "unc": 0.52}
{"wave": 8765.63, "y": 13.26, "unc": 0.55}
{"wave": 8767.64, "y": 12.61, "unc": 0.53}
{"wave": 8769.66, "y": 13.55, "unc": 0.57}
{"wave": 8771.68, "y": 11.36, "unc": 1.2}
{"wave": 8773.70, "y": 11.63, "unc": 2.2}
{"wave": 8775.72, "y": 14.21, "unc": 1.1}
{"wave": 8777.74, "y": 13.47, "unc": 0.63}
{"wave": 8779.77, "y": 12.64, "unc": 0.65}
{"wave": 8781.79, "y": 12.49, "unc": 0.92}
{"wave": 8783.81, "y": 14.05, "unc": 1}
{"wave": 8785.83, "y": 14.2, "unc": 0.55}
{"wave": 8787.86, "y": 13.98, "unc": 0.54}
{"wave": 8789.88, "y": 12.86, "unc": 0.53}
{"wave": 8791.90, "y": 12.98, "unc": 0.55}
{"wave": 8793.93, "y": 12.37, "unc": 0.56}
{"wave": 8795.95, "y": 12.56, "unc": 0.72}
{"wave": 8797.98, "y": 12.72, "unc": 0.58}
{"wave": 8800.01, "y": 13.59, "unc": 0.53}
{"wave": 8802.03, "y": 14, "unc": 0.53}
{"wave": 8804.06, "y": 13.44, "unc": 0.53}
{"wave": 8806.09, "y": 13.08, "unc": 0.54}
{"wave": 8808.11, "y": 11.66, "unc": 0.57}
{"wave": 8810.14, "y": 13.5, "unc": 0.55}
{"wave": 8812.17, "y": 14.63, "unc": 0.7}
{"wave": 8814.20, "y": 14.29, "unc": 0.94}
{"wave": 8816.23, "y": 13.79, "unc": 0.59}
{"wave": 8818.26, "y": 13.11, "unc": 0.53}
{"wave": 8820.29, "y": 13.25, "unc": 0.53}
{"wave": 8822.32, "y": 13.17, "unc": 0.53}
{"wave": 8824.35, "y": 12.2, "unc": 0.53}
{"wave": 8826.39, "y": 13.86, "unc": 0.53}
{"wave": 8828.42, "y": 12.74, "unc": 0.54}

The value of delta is 8808.11 Angstrom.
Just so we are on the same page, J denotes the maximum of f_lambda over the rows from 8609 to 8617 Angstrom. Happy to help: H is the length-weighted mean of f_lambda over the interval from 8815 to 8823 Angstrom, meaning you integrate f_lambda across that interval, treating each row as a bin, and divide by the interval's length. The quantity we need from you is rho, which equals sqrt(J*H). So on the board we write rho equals 14.5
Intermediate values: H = 13.4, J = 15.74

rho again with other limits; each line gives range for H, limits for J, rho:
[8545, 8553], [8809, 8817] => 14.3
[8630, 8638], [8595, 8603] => 16.7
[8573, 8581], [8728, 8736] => 14.5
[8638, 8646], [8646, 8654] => 14.0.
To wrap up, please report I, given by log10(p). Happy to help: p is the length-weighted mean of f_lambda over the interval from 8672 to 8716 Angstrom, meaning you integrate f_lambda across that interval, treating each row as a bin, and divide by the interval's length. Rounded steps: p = 13.3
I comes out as 1.12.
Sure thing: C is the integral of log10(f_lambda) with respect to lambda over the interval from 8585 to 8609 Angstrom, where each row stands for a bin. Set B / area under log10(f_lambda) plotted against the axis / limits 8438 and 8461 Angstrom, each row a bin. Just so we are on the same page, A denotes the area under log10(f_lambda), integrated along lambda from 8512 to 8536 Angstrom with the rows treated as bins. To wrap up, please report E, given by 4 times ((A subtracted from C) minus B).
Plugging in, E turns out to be -101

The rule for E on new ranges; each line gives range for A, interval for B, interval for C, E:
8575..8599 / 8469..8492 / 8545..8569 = -106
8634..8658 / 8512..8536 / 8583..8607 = -104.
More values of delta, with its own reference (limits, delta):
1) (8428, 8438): 8434.96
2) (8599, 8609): 8605.64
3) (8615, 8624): 8621.50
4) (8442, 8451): 8442.73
